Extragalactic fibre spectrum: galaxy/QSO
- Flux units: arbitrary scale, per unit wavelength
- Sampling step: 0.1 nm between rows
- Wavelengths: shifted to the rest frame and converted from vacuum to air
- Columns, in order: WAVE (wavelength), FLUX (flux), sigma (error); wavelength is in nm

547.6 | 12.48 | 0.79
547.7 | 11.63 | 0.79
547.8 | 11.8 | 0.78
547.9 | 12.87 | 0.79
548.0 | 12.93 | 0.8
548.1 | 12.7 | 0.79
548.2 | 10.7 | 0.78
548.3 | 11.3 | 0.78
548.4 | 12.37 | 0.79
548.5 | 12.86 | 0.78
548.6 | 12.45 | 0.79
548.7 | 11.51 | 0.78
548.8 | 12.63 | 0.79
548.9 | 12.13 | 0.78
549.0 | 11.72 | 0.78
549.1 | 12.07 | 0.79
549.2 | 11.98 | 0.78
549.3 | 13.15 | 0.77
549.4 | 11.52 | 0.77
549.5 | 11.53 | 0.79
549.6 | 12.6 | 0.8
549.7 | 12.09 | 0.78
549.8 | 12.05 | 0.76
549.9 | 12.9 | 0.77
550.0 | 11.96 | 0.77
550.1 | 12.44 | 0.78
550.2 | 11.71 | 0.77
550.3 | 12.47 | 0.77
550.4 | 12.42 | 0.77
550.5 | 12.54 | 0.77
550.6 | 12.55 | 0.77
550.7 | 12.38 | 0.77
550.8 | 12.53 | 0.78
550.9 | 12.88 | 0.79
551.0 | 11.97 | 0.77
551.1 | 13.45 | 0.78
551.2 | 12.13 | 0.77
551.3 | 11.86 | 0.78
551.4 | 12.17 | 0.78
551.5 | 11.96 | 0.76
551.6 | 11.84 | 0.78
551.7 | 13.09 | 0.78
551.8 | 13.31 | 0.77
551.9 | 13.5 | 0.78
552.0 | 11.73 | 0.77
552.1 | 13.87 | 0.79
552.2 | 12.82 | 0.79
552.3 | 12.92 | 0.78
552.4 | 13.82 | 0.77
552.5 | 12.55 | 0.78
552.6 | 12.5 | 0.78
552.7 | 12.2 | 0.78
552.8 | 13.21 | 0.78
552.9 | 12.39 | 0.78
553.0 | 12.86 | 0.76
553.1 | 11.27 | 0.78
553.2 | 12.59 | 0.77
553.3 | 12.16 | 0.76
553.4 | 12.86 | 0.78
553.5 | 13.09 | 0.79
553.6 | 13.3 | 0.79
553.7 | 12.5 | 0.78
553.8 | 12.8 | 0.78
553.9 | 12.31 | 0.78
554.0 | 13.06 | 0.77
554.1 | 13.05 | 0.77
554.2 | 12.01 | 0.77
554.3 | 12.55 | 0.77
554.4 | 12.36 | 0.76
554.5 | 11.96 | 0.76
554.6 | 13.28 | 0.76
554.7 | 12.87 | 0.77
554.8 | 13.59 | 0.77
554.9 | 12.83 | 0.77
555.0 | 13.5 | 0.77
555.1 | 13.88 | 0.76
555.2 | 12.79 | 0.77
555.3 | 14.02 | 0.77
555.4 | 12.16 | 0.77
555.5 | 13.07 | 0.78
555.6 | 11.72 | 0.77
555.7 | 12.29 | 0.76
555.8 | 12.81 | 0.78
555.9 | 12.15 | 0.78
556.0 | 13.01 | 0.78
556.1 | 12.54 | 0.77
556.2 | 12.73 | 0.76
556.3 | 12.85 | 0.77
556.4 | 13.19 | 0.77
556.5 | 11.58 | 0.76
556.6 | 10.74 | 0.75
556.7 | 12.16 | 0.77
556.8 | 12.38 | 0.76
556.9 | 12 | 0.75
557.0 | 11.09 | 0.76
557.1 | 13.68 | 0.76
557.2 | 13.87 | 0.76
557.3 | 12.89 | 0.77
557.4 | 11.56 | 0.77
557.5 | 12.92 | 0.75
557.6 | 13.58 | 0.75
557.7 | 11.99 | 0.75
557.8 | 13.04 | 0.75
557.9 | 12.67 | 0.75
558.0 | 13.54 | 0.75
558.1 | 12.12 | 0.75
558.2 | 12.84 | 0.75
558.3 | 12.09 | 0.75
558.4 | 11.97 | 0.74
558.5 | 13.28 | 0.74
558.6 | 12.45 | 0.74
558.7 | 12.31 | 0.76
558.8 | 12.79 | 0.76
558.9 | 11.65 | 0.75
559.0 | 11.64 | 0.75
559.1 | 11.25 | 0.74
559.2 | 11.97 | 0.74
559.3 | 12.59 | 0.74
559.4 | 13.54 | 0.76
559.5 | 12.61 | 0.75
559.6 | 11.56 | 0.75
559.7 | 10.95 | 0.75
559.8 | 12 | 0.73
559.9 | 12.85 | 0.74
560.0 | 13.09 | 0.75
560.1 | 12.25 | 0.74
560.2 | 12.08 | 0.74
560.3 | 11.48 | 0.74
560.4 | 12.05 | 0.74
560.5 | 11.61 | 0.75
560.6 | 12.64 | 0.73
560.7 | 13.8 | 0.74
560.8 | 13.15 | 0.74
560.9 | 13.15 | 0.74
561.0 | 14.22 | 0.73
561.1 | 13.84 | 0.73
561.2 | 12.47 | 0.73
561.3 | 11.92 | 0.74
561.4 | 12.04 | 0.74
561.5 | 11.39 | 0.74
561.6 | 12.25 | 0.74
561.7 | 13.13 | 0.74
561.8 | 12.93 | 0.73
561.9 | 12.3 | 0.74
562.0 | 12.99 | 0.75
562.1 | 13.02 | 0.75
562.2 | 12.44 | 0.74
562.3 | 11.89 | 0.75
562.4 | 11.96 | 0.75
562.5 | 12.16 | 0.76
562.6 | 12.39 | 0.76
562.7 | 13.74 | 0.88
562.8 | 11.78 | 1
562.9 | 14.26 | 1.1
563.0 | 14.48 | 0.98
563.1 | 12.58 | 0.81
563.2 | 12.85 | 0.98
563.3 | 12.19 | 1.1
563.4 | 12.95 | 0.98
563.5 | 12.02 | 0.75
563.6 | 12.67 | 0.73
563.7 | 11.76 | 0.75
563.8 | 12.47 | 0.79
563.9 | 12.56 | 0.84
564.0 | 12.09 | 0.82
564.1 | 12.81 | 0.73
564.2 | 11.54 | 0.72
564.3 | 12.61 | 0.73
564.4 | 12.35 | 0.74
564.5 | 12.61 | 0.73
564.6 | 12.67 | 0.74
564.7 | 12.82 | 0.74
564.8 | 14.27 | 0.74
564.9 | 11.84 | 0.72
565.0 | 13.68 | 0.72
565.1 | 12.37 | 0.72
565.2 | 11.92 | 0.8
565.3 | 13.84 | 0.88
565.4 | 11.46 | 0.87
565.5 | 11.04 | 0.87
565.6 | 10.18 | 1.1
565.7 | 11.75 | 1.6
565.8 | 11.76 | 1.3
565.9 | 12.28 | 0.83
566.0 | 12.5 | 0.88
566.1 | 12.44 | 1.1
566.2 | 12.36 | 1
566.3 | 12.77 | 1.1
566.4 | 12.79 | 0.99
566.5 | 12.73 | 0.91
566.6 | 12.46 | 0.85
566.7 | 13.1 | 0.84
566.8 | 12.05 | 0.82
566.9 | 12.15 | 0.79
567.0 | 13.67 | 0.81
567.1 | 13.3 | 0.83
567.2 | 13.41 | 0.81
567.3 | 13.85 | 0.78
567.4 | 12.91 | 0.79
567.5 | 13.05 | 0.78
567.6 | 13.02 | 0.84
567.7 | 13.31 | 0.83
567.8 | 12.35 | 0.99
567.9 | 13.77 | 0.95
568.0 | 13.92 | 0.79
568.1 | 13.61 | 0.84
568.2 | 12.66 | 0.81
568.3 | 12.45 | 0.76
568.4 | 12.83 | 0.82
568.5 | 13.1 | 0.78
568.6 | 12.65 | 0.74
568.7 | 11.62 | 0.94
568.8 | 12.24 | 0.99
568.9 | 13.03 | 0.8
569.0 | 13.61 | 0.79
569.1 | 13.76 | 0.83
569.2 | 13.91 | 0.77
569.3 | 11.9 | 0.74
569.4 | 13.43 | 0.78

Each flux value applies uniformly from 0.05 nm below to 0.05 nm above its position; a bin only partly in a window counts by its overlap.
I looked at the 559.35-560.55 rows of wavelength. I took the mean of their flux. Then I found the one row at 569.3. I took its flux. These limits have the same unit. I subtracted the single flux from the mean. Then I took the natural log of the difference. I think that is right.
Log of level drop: -1.3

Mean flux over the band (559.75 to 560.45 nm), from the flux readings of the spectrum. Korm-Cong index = 12.3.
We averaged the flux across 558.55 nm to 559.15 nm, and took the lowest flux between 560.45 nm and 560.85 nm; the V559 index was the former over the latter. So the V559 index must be 1.035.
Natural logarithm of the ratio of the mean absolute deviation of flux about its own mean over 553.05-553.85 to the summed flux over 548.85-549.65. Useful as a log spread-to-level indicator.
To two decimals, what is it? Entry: -5.38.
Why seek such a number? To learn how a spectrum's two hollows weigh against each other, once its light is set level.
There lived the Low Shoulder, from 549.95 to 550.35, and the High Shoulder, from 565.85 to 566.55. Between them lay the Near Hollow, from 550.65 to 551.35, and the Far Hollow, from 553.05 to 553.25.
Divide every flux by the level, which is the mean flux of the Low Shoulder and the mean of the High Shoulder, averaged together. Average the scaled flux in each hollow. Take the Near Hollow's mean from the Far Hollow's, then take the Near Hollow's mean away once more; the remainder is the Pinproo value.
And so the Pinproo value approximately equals -1.05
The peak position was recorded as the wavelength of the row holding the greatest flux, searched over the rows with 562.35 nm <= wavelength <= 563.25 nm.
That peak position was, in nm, 563.0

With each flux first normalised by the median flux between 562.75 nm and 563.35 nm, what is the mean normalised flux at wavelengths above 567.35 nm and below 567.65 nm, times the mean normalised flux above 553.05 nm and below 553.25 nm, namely 0.96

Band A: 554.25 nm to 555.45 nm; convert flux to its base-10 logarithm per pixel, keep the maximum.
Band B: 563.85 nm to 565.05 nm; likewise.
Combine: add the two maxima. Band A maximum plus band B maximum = 2.30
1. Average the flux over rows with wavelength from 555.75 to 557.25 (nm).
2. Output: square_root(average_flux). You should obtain 3.53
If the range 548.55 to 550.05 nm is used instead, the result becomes 3.49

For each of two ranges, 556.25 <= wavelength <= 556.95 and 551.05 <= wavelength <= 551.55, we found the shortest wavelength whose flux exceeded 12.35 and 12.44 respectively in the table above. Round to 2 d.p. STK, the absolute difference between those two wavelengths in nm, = 5.20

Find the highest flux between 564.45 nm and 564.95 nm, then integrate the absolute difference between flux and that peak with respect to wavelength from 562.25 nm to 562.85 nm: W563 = 1.17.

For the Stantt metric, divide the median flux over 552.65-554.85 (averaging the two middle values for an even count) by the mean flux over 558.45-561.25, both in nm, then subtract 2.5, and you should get -1.48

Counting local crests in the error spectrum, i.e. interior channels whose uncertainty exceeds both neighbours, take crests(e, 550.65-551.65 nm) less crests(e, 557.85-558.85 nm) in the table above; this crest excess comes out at 2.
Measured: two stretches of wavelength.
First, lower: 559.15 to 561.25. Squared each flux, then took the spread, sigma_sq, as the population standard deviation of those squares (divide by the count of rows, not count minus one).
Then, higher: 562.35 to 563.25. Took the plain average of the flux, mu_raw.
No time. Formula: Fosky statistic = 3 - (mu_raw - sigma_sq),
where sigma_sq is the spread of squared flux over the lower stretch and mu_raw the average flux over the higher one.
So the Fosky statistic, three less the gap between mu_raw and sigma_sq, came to 11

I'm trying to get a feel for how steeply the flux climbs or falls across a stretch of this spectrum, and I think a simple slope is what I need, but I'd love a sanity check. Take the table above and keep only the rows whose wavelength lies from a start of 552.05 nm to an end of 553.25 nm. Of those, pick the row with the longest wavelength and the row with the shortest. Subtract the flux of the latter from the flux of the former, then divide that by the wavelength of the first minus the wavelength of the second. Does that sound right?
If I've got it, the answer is -1.2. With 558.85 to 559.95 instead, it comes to 1.2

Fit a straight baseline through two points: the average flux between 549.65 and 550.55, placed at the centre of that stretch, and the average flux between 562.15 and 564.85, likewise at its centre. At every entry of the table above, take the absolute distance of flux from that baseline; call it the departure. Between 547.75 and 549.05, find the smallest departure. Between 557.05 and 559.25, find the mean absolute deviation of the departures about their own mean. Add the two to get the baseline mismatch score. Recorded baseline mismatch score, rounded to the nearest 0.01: 0.46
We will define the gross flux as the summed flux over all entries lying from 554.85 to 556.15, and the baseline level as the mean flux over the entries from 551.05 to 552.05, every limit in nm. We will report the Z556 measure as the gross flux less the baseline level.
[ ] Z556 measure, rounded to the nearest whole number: 154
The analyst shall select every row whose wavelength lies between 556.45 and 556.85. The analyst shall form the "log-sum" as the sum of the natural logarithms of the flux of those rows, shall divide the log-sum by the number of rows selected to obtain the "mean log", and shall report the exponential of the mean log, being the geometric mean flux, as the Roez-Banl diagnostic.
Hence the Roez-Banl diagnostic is 11.7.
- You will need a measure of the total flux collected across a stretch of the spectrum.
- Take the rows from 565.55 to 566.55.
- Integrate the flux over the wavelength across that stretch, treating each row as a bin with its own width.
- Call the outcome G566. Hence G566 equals 12.2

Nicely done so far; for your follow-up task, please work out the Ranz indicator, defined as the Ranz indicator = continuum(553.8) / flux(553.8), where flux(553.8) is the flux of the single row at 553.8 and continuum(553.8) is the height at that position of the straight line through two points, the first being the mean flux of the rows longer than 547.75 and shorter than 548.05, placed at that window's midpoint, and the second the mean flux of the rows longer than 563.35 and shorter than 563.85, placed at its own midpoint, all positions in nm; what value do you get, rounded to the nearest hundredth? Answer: 0.97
